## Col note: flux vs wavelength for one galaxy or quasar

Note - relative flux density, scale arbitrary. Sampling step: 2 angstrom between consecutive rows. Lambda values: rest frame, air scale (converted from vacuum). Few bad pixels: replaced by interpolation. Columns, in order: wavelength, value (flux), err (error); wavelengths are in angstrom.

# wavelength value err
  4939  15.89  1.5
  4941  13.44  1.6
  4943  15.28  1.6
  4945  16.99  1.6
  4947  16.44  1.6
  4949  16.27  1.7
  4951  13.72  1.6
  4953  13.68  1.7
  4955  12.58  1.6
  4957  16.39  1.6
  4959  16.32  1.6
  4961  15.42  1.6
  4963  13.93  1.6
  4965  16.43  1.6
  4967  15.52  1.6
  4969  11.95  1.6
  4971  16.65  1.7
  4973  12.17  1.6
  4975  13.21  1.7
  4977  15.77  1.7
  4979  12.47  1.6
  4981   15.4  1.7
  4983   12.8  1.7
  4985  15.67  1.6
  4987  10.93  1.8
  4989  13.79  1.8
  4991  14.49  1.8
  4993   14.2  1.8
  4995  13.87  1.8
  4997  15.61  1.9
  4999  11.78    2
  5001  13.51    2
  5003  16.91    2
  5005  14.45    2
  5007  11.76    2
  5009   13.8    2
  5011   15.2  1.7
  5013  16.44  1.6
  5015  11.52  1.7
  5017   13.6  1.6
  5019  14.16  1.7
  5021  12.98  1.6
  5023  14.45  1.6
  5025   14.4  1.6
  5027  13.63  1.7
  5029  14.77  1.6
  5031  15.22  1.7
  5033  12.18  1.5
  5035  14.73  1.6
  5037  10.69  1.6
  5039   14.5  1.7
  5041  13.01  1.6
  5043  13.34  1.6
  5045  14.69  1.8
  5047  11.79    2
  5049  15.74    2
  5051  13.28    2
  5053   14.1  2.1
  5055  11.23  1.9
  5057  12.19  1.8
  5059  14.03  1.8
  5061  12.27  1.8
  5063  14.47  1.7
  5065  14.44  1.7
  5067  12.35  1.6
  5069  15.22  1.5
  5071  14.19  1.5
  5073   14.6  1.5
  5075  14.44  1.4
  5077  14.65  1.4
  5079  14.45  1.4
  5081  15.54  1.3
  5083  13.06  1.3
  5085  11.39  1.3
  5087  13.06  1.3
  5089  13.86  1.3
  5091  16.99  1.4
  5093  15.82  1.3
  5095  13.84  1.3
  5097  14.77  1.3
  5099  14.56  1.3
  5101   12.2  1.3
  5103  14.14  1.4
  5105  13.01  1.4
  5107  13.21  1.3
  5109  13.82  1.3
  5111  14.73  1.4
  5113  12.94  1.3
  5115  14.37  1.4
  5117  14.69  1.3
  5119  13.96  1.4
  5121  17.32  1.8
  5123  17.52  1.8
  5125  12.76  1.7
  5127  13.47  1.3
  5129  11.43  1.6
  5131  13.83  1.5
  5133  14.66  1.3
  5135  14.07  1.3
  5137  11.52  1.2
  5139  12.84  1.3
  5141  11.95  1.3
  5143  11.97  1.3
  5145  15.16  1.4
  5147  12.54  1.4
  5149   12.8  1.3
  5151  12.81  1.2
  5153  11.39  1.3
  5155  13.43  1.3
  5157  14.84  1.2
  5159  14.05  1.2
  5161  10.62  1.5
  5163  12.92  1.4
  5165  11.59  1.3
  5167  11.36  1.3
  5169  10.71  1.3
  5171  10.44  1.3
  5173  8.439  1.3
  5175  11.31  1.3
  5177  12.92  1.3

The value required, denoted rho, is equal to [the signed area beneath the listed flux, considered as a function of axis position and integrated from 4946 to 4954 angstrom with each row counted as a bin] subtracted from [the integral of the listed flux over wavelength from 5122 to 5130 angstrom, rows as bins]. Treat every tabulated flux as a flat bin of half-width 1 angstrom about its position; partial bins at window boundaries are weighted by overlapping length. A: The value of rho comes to -10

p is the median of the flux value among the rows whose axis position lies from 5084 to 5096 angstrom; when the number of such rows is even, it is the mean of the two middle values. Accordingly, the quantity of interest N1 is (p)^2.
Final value 192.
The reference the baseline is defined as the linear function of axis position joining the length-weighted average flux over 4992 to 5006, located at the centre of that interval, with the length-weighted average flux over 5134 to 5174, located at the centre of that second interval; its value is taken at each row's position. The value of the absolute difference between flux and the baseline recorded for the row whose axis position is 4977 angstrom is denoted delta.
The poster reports 1.1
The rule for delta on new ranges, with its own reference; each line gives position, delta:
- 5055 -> 2.4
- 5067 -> 1.1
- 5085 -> 1.8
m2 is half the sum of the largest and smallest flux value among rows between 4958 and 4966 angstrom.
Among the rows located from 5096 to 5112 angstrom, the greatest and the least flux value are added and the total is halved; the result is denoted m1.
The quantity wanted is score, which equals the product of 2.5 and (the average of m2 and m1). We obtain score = 35.8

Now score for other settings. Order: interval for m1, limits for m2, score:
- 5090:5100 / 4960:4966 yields 38.2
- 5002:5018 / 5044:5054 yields 35.0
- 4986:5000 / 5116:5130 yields 34.7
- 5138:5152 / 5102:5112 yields 34.3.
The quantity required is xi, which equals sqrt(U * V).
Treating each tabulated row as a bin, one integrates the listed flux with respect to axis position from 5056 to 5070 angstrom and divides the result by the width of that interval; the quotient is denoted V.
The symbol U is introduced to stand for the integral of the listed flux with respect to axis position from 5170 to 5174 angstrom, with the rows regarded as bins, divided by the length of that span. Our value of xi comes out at 11.3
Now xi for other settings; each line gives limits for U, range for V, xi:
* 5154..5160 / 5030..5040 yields 13.8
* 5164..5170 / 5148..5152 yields 12.0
